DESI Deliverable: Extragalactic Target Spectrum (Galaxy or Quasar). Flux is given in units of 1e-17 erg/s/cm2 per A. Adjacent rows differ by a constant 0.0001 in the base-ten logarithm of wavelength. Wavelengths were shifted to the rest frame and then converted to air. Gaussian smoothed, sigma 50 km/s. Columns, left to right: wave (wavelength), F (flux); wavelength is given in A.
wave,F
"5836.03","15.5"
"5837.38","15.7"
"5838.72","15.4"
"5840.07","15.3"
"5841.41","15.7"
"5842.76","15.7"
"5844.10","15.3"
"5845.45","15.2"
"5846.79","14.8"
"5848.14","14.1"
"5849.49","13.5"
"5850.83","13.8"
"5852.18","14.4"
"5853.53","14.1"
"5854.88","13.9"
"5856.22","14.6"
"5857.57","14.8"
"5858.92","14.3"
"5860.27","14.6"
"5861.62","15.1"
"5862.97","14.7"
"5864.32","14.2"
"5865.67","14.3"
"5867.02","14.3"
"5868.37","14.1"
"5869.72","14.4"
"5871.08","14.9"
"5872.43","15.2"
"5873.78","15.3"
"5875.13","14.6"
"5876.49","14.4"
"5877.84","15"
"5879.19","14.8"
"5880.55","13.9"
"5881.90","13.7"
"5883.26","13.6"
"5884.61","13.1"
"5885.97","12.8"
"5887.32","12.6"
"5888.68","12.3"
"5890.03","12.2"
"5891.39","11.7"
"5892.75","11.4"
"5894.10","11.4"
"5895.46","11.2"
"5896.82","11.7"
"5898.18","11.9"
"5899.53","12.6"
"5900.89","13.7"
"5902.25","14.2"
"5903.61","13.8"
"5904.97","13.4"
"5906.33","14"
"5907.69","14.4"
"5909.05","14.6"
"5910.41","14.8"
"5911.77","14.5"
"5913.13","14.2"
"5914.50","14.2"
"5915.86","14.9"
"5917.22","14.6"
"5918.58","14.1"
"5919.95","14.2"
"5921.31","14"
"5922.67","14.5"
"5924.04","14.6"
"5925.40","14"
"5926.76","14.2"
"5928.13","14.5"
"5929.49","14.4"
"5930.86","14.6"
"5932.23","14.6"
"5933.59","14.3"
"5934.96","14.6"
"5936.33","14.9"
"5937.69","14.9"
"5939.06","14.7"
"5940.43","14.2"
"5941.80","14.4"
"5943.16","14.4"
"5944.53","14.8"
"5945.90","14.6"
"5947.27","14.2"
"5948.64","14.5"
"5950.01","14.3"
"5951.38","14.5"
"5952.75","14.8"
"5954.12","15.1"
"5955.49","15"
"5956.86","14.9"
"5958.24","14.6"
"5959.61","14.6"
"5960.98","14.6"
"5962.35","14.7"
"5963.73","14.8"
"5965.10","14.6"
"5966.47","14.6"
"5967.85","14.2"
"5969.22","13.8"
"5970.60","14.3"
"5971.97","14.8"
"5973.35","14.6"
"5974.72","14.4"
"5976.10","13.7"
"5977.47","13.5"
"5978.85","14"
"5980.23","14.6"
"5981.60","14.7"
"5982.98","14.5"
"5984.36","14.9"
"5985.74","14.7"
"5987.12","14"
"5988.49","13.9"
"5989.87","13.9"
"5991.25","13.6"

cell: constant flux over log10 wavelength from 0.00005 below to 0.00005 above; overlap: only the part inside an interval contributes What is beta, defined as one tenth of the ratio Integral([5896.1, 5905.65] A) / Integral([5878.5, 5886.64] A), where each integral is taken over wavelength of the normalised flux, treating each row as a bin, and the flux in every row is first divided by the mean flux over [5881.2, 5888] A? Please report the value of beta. 0.112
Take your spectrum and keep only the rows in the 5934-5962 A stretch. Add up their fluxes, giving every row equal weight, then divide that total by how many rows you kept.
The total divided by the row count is 14.63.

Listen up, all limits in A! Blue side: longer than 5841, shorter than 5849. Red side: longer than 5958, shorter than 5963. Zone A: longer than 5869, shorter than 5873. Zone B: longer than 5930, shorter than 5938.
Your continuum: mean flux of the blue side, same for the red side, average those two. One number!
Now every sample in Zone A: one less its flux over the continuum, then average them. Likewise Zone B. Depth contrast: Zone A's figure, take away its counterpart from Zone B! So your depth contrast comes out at -0.012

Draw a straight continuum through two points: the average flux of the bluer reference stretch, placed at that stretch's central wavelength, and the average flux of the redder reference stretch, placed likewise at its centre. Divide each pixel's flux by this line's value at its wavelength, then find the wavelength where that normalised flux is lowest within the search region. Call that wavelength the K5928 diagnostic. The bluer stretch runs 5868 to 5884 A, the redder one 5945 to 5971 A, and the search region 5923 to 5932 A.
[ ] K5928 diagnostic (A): 5925.40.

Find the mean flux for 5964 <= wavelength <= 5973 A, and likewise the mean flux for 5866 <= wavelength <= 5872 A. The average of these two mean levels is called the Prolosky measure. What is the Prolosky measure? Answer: 14.4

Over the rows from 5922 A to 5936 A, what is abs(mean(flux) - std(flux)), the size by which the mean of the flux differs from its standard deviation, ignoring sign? 14.2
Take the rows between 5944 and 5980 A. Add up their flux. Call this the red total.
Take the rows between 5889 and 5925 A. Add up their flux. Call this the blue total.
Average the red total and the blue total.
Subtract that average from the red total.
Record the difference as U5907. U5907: 13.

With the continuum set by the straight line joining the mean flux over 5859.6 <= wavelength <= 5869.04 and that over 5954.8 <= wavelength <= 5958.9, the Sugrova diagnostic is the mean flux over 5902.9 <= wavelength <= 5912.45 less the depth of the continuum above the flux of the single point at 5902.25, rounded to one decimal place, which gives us 13.8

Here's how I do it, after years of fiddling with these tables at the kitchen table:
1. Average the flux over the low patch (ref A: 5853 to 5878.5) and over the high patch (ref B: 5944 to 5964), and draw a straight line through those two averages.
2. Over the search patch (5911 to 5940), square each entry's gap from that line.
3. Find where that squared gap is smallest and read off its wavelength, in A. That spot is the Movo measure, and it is 5917.22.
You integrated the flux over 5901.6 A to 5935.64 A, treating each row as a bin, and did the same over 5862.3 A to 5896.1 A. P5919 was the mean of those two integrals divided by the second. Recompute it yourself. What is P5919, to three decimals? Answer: 1.030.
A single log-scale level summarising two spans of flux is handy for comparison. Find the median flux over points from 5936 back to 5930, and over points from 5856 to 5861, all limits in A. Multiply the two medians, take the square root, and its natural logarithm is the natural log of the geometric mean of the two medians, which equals 2.68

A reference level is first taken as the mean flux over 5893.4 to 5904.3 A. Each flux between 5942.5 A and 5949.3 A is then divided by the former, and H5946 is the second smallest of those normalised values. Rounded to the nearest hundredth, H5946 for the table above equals 1.15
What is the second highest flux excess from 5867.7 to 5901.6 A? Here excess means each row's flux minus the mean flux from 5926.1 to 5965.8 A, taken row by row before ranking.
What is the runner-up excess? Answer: 0.60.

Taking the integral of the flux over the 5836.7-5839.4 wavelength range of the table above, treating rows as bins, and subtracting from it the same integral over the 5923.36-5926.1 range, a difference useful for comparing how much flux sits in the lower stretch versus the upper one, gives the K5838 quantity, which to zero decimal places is 3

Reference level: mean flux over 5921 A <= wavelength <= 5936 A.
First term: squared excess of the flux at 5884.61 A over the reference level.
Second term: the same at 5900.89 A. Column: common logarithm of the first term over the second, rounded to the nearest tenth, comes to 0.5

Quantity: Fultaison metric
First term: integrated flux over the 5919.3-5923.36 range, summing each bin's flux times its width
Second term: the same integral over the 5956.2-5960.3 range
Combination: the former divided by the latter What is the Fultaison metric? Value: 0.96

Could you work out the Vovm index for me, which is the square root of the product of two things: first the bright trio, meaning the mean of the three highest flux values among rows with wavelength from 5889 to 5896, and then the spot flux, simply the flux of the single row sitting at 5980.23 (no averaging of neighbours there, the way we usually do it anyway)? 13.1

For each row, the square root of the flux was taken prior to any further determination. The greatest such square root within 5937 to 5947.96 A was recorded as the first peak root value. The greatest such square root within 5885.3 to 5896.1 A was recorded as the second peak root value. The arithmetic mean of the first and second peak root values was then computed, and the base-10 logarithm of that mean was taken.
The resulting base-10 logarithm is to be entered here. 0.5704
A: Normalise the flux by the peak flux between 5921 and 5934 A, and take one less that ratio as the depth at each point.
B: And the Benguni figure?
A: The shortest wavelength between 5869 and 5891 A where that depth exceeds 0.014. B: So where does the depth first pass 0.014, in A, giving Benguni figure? 5880.55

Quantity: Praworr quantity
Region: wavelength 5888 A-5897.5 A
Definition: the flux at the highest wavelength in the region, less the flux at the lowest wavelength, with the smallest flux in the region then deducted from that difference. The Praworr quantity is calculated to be -11.8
